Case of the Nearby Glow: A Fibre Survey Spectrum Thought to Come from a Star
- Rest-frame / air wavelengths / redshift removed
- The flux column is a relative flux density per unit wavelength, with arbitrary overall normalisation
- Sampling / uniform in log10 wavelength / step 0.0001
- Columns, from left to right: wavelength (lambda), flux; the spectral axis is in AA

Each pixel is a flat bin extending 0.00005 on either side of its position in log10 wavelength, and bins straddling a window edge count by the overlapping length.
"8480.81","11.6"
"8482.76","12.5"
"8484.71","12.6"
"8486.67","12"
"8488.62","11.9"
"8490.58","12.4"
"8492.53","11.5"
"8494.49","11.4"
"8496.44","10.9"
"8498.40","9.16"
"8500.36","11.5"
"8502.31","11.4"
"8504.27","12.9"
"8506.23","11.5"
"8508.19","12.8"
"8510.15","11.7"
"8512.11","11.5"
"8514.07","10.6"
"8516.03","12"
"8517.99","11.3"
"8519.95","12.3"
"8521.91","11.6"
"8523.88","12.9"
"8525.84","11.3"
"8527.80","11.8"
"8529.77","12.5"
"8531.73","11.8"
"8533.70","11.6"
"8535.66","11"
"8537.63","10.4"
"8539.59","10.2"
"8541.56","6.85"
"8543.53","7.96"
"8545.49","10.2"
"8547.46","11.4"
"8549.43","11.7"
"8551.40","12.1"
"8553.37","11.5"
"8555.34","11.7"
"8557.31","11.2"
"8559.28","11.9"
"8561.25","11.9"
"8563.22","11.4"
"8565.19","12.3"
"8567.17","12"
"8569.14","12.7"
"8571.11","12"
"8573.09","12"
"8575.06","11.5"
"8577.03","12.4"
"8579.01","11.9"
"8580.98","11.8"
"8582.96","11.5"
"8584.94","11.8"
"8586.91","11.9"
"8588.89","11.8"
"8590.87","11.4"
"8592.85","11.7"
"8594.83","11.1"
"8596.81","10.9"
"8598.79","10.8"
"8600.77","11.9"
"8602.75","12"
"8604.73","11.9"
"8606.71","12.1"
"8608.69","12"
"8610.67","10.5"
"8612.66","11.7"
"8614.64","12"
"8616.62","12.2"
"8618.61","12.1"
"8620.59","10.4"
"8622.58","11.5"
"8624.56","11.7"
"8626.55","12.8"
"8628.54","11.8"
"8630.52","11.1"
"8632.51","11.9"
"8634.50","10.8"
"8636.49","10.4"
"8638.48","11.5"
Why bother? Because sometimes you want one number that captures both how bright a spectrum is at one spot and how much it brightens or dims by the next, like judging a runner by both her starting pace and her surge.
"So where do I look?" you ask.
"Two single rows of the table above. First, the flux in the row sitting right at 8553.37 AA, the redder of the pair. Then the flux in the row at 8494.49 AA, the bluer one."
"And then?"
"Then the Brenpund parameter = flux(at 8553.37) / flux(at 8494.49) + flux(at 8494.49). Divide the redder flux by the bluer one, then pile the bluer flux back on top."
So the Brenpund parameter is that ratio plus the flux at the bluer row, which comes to 12.41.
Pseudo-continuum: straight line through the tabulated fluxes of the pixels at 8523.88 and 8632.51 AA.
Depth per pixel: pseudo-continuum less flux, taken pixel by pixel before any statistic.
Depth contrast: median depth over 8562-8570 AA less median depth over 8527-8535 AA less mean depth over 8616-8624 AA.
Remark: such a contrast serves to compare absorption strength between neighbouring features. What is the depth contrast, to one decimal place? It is -1.2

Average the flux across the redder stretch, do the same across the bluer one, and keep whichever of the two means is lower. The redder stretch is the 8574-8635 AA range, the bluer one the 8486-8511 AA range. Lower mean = 11.62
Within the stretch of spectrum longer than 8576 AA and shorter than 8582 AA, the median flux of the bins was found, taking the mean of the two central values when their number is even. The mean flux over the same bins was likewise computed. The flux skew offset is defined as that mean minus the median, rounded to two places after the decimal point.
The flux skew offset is 0.13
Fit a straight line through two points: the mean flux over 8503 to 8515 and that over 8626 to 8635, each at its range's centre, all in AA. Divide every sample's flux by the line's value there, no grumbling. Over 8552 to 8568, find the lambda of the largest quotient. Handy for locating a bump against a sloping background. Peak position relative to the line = 8565.19 AA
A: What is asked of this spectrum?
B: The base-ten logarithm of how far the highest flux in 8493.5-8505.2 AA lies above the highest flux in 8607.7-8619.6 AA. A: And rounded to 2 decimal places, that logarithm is -0.15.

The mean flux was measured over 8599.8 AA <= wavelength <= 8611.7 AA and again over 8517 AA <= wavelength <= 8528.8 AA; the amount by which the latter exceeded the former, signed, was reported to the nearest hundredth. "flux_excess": 0.13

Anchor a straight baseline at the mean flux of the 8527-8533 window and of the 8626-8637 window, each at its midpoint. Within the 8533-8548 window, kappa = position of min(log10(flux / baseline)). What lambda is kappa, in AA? 8541.56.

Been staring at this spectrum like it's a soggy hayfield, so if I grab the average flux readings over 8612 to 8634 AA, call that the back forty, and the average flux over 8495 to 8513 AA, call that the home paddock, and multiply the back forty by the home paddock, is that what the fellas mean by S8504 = 135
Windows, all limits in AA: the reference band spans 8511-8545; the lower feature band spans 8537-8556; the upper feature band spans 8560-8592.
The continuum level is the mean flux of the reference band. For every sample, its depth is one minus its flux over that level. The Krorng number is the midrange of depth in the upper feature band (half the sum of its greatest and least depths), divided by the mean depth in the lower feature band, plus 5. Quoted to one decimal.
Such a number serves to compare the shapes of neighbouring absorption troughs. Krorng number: 3.4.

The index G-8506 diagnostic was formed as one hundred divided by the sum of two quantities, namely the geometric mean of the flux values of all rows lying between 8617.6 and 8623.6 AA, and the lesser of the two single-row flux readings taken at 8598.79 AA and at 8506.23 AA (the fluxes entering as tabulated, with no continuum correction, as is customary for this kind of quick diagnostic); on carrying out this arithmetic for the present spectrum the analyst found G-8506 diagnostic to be 4.52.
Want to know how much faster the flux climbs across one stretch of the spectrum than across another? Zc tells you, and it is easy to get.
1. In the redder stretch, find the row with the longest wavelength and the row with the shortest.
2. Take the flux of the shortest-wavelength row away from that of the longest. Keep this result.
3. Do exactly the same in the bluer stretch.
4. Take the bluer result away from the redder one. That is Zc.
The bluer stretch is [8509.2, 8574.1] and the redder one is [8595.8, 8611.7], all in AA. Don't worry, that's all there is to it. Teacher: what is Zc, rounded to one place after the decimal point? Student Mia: -0.7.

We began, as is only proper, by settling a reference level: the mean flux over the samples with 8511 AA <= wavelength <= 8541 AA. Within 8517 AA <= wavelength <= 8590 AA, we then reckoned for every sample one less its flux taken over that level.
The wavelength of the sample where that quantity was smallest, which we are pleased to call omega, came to 8523.88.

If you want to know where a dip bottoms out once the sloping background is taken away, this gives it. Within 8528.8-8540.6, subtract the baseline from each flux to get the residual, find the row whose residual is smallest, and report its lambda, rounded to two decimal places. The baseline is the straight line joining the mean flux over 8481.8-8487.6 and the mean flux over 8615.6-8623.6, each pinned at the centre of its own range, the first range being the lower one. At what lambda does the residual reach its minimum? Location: 8539.59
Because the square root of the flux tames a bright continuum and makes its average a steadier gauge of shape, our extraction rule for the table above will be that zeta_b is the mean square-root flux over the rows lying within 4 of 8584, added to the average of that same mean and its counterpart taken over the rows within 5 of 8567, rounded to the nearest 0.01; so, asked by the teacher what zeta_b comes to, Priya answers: 6.88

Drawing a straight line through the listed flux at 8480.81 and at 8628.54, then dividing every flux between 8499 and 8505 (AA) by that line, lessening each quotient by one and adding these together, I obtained 0.08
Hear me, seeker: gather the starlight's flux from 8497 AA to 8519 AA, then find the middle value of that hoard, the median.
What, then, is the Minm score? 11.5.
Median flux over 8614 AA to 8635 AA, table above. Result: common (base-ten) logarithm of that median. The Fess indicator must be 1.07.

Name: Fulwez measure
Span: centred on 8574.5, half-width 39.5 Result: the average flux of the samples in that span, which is 11.38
